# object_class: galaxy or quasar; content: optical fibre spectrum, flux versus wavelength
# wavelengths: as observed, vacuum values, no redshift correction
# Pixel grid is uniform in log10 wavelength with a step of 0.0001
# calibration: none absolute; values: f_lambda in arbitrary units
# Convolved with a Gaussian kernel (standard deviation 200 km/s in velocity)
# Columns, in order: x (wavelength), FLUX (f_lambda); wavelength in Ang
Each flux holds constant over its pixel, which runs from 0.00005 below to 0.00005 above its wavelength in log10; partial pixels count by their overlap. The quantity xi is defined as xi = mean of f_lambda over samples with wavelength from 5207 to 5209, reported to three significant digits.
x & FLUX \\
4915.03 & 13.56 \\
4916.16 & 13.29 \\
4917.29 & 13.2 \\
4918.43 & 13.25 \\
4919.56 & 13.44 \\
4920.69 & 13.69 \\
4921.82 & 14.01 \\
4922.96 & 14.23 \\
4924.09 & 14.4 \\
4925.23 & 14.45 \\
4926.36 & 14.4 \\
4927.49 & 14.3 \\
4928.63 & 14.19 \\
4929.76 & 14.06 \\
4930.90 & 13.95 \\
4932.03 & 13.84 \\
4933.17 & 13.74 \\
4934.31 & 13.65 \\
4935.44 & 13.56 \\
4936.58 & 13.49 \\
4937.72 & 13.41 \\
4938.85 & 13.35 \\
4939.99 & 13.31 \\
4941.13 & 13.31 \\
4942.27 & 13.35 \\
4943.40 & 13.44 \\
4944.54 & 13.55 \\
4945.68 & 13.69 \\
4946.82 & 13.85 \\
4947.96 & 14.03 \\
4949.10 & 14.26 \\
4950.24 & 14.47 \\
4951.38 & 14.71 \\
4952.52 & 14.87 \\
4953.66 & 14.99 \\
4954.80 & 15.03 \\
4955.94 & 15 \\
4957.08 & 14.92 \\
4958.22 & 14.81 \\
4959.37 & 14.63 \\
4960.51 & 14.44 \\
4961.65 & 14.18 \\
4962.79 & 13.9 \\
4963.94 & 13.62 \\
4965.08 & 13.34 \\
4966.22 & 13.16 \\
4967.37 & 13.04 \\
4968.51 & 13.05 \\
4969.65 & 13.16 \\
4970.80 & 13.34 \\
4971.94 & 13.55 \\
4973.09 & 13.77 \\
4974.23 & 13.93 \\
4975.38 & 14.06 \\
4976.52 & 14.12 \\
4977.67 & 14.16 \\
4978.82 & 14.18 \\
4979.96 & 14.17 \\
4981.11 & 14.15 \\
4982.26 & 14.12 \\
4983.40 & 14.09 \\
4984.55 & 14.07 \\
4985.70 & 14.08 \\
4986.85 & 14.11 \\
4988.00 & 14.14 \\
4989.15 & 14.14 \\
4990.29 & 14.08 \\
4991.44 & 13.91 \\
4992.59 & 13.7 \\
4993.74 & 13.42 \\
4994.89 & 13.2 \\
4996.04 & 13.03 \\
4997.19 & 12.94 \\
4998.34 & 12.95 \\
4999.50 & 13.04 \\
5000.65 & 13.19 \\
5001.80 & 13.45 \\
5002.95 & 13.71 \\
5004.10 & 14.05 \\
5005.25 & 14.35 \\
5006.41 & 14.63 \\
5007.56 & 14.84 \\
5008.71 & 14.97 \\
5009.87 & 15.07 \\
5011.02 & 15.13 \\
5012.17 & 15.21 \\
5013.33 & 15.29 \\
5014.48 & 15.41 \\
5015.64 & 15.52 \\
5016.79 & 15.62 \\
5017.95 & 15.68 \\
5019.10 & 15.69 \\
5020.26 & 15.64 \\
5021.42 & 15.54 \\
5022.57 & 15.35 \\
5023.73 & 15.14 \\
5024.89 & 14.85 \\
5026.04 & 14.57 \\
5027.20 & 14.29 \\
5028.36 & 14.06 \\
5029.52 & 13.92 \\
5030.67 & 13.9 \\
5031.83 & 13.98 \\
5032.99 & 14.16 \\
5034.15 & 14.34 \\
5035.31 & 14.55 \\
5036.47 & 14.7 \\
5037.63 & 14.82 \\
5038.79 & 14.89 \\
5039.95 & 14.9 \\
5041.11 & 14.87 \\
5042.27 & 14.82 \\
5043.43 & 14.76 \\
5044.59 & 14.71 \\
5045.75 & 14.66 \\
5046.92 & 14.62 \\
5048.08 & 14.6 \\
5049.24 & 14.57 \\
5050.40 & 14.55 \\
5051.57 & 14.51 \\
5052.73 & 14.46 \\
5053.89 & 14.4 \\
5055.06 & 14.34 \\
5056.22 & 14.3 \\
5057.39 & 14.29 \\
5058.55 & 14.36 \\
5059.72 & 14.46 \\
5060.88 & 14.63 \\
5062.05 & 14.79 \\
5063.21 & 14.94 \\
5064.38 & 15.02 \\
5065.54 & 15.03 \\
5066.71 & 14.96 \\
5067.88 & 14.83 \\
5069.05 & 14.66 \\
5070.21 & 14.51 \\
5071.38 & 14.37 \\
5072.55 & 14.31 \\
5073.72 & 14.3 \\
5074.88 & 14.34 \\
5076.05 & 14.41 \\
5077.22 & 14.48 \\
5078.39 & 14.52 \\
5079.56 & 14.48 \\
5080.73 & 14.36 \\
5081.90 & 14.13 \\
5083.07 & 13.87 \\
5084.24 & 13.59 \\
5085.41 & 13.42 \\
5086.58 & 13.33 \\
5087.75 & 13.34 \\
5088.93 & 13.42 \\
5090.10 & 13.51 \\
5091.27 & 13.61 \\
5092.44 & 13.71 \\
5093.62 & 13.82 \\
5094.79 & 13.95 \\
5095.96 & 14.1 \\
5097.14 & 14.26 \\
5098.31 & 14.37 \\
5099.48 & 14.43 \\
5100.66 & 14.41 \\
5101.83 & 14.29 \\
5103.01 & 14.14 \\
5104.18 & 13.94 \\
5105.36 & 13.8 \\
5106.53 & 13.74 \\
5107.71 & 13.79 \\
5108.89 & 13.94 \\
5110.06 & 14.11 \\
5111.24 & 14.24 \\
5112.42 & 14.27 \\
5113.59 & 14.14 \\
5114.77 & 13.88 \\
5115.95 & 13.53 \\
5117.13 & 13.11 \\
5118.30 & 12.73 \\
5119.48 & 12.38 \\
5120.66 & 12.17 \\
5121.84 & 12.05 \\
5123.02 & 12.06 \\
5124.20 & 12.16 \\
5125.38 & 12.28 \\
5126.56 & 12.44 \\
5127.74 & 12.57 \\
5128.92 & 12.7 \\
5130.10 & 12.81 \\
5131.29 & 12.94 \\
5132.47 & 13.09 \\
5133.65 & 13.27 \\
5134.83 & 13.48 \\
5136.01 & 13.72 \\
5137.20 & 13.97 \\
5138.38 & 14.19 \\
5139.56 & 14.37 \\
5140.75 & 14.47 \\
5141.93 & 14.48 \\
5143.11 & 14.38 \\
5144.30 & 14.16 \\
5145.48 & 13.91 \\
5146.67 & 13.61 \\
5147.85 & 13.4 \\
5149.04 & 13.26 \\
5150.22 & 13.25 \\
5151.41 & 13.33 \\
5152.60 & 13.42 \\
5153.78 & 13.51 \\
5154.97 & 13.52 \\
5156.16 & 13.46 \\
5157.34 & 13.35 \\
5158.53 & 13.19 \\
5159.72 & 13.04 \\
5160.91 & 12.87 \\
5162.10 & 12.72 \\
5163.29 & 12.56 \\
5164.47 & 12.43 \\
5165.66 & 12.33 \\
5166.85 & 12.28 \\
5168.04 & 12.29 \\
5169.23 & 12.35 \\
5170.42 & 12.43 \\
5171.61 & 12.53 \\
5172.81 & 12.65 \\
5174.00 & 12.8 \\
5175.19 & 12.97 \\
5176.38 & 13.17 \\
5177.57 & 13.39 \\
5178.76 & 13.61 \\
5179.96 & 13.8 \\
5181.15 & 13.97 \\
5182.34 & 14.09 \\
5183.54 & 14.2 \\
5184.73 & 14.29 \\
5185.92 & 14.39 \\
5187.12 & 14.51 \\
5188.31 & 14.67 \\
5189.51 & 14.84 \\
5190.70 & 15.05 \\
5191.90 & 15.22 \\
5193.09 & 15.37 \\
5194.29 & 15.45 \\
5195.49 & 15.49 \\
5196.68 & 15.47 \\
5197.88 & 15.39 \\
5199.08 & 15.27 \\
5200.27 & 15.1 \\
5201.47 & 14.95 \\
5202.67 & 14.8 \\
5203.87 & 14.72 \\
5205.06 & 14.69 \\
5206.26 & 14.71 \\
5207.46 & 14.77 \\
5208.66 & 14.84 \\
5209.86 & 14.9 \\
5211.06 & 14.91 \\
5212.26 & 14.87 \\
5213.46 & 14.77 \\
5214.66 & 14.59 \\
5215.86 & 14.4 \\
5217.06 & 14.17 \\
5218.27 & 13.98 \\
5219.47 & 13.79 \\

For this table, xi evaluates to 14.8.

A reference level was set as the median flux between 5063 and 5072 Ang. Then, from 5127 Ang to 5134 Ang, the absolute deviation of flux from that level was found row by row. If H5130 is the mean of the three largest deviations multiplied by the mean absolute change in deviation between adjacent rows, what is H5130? 0.31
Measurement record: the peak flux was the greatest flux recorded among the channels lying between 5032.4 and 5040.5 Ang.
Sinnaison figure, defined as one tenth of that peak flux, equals 1.49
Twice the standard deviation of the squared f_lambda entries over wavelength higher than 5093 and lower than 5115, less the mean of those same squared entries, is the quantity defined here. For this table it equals -186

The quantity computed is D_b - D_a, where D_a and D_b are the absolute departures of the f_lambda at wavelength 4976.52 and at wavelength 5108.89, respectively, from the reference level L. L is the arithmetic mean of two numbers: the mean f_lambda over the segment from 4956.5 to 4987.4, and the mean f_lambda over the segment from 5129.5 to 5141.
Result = -0.2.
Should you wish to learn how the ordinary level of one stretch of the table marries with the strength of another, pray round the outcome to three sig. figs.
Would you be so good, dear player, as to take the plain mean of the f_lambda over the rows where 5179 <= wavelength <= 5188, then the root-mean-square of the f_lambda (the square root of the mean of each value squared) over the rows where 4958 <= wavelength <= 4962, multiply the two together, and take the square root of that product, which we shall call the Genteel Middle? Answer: 14.3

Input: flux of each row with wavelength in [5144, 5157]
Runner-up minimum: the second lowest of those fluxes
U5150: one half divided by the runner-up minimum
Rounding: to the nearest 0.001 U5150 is 0.038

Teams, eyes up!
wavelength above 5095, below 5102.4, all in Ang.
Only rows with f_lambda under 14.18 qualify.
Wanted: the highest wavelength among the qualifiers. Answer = 5095.96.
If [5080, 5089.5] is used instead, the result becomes 5088.93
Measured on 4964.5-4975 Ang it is 4974.23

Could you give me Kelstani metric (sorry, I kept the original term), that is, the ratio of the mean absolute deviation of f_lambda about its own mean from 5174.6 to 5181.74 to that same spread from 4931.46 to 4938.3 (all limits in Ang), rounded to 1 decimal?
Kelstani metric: 2.4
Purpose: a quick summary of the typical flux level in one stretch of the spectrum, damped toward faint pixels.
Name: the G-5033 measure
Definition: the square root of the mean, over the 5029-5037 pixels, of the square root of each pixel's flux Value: 1.94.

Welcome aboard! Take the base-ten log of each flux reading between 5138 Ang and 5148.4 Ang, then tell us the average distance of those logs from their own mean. 0.0097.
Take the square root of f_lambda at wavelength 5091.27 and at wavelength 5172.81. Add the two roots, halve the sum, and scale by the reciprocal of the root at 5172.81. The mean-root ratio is 1.02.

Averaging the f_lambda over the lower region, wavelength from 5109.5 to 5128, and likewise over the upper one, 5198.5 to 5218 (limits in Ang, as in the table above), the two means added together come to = 27.8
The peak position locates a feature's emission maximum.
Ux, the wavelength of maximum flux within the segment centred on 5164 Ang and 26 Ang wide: 5154.97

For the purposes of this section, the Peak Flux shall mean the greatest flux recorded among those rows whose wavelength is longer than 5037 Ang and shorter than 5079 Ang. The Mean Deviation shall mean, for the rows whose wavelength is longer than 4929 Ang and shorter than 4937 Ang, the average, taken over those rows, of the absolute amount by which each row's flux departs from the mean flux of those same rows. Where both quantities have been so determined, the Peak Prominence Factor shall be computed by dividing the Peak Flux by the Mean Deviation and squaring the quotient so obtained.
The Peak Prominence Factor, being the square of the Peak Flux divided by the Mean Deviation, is 8146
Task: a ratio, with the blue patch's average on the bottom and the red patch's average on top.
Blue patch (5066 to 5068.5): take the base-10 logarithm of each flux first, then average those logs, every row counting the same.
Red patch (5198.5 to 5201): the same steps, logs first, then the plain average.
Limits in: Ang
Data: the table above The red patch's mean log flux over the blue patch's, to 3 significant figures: 1.01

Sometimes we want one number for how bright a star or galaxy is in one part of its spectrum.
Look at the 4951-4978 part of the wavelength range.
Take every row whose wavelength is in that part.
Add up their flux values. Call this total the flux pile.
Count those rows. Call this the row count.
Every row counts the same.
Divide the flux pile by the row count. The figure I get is 14.1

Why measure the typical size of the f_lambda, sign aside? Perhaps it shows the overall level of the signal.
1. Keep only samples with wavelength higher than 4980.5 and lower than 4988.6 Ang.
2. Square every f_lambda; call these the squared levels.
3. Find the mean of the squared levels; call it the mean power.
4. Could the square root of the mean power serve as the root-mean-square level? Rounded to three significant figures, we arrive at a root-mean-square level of 14.1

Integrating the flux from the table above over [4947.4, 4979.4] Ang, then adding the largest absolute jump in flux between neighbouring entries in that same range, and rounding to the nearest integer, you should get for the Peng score 451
